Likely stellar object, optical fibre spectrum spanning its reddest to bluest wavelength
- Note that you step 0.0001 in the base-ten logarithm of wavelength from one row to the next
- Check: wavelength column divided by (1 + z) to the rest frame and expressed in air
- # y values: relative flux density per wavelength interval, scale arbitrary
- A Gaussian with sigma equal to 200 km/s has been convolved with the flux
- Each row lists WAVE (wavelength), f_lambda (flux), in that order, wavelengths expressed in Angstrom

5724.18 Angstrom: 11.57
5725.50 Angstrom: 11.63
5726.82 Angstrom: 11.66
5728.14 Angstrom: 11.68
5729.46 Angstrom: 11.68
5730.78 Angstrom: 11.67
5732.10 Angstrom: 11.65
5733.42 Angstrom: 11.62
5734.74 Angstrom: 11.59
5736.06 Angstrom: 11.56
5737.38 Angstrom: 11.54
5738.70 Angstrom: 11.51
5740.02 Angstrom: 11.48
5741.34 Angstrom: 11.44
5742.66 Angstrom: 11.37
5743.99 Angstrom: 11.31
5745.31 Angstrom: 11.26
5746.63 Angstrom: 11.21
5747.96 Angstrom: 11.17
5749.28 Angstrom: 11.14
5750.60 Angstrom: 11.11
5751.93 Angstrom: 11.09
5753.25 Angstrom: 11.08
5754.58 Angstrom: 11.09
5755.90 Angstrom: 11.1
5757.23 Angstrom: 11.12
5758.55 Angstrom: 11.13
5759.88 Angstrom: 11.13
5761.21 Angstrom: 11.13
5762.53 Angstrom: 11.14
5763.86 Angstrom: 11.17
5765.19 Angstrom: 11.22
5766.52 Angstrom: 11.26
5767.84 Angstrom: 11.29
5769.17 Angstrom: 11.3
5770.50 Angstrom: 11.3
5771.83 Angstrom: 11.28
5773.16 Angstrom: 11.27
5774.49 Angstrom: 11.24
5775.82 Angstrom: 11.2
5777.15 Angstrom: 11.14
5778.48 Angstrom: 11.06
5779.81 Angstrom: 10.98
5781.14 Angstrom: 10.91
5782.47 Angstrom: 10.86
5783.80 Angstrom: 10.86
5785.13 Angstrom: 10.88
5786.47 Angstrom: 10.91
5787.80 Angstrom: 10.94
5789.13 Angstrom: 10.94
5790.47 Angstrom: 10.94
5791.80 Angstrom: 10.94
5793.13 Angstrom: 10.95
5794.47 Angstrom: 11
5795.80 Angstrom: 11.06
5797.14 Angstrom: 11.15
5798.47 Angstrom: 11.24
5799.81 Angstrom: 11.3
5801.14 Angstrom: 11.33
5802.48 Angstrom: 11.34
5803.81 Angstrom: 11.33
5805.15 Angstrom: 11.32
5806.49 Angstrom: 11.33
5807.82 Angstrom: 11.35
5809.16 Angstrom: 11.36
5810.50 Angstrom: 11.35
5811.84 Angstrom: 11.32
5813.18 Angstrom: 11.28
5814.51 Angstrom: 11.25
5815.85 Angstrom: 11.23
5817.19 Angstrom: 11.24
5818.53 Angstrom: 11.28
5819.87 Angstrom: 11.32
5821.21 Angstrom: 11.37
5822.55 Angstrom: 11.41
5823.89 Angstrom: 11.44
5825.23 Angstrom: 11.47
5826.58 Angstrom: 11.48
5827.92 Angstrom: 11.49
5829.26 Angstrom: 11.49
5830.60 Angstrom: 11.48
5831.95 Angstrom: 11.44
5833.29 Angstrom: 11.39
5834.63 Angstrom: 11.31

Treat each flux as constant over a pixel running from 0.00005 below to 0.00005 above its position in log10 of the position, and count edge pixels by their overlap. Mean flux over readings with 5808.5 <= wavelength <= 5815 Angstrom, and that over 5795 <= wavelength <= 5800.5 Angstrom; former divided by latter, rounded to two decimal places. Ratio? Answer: 1.01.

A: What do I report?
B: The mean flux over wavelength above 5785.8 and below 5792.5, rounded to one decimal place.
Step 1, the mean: 10.9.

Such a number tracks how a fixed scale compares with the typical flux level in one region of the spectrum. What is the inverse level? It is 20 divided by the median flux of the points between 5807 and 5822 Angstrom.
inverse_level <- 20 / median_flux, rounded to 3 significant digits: 1.77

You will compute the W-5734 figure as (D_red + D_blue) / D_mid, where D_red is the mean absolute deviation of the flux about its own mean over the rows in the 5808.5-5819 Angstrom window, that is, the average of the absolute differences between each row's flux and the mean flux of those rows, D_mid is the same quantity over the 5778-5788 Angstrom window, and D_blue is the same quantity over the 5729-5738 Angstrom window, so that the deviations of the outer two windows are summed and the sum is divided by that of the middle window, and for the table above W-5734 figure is 2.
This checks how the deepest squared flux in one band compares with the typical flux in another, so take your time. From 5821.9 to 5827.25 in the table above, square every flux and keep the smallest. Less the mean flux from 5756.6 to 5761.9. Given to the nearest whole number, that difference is 119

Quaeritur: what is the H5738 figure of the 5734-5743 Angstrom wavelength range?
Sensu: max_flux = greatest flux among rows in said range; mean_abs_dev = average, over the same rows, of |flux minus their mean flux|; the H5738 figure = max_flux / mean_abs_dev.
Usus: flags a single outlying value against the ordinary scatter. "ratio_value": 197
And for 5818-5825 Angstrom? 223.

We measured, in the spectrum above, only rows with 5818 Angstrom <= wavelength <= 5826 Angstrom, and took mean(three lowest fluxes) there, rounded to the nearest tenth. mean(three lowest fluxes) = 11.3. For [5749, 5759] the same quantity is 11.1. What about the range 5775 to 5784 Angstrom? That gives 10.9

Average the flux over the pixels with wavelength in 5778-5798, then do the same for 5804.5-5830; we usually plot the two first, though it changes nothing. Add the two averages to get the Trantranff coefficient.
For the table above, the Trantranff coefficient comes 22.3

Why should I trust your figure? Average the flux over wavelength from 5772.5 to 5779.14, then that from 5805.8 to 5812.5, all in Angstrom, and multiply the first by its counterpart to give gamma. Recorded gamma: 126.8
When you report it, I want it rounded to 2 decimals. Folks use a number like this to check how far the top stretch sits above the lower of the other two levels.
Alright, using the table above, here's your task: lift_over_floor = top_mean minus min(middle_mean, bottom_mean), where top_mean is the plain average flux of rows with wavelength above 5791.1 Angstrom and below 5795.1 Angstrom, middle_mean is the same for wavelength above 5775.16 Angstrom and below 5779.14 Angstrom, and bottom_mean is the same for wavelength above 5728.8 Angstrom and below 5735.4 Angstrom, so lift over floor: -0.17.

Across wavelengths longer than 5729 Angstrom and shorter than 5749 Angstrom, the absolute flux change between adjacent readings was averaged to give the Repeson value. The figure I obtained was 0.036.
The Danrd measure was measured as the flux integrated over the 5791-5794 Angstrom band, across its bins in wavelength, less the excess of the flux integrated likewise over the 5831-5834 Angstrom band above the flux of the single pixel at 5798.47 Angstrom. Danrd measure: 10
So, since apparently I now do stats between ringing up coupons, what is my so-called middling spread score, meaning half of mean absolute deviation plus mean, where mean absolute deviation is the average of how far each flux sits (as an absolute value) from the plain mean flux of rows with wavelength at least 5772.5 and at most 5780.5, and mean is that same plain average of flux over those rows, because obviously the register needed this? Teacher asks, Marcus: 5.62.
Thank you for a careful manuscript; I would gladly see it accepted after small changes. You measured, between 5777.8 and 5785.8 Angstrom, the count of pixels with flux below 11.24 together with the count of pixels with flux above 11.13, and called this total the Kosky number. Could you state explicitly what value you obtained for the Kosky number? 6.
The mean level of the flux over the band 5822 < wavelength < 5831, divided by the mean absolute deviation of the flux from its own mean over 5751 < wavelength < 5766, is 403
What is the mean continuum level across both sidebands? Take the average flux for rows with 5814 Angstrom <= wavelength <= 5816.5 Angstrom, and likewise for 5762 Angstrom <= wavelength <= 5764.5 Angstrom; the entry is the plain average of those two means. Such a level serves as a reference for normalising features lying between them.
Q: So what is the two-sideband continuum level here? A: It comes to 11.2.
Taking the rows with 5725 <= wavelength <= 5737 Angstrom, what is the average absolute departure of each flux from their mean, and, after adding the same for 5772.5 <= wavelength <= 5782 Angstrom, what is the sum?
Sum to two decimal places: 0.15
